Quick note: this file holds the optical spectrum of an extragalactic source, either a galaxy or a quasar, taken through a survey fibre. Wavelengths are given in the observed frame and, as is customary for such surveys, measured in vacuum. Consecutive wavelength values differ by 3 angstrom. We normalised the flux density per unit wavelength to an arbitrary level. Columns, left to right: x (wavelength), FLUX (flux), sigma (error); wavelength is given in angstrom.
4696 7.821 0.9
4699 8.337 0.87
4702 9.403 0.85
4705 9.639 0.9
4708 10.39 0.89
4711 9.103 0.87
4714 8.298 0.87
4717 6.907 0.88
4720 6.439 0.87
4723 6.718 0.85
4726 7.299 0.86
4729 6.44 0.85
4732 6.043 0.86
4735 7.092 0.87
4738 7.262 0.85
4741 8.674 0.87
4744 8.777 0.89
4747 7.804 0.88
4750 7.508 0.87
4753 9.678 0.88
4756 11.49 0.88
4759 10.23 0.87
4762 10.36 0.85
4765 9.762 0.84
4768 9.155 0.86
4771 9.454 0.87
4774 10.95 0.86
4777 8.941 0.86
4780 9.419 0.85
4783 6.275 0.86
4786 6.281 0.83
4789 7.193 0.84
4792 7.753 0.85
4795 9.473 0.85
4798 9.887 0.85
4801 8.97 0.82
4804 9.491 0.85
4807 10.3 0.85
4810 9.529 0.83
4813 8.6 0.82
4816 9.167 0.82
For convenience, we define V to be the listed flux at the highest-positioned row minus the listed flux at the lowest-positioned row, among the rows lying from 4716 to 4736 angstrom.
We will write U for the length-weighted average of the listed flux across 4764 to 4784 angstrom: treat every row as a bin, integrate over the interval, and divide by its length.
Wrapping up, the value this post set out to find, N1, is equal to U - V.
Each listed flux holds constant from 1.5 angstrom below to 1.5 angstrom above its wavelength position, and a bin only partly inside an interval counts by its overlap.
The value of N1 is 9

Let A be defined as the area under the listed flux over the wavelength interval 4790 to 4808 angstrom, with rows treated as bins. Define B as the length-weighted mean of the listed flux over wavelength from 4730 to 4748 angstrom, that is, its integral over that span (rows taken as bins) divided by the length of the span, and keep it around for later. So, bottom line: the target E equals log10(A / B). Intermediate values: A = 166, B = 7.6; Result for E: 1.34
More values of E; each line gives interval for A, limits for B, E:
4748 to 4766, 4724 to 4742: 1.40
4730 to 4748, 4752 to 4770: 1.13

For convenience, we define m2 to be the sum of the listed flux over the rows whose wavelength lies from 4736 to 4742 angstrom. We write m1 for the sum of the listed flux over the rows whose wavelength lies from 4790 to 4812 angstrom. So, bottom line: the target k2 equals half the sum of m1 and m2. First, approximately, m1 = 65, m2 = 16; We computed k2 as 41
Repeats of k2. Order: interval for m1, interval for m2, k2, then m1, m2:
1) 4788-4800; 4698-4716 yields 45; 34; 55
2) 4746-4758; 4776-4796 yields 46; 36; 55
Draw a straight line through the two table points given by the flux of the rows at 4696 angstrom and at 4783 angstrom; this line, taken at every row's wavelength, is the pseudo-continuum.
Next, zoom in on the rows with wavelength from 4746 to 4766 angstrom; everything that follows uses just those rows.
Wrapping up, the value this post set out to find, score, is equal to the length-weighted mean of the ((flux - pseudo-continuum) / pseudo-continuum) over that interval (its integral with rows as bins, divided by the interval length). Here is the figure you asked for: 0.42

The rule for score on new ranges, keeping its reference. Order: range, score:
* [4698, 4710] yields 0.23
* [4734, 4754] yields 0.16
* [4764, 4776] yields 0.51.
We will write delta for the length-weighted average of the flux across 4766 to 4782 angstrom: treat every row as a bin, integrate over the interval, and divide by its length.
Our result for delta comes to 9.5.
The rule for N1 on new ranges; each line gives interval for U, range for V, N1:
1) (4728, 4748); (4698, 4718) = 9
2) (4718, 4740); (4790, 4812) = 5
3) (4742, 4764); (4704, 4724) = 12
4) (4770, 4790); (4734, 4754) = 6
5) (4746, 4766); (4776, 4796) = 9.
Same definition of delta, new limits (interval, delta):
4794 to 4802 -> 9.5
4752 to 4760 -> 10.5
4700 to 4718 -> 9.0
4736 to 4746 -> 8.2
